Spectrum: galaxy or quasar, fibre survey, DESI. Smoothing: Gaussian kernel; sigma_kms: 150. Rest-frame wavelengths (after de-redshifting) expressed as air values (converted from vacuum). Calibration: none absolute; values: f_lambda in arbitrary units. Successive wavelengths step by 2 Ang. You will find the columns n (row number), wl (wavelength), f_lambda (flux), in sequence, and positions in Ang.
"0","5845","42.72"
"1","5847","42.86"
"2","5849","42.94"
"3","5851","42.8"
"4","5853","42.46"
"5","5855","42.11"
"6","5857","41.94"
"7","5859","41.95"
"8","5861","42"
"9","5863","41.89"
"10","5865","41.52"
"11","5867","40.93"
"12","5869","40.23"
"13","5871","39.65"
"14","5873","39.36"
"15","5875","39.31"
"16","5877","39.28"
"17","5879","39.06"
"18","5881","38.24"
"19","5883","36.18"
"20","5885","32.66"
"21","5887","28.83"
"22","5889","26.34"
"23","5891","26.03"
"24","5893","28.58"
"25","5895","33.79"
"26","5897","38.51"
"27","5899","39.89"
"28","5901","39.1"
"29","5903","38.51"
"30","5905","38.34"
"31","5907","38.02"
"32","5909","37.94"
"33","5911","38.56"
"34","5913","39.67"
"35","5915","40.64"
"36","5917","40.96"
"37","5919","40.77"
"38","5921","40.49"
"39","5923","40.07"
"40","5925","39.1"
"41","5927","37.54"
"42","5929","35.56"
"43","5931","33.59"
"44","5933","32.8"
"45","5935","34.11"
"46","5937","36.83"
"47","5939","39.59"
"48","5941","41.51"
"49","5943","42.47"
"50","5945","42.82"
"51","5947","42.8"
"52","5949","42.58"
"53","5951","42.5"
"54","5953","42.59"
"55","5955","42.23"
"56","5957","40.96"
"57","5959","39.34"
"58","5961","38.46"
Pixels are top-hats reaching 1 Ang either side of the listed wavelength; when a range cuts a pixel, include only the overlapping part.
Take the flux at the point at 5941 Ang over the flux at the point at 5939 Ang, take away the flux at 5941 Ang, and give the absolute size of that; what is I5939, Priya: 40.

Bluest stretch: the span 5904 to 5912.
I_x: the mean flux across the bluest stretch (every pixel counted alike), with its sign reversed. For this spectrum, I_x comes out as -38.2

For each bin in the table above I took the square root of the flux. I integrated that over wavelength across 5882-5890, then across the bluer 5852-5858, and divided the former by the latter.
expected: 1.1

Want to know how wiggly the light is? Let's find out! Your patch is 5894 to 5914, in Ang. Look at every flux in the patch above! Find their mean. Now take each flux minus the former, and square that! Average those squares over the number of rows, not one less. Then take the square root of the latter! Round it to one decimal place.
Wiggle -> 1.6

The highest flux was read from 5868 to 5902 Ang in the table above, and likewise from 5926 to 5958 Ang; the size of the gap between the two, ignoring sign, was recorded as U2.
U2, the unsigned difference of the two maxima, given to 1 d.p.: 2.6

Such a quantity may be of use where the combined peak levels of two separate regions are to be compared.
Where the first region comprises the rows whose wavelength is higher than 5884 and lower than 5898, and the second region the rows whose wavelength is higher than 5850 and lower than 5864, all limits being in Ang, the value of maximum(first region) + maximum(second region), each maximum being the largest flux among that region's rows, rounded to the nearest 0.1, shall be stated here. 81.3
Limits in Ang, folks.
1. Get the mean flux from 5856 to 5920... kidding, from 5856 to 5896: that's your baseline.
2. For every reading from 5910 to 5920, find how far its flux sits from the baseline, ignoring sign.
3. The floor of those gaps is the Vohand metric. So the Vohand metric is 1.7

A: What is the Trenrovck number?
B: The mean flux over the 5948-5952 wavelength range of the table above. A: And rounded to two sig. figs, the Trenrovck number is 43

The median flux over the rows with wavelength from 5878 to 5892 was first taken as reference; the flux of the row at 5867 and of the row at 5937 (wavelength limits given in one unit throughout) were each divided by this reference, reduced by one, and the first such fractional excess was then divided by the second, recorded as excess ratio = 2.0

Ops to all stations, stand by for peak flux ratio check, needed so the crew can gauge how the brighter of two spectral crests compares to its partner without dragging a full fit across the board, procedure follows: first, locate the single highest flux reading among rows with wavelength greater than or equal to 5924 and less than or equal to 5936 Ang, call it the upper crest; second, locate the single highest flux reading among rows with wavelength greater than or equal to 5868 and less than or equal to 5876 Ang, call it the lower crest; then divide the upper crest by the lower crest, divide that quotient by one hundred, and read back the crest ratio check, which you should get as 0.0097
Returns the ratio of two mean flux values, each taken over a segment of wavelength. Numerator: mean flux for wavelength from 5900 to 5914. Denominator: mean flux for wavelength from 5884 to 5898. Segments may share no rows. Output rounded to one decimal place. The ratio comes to 1.3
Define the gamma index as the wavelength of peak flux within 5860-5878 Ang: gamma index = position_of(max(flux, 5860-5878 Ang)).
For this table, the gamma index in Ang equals 5861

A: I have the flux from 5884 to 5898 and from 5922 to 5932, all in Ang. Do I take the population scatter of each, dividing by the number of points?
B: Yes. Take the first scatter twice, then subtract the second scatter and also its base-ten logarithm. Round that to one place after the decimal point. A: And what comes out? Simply 5.7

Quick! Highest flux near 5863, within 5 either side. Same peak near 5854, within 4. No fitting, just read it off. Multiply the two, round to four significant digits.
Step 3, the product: 1798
